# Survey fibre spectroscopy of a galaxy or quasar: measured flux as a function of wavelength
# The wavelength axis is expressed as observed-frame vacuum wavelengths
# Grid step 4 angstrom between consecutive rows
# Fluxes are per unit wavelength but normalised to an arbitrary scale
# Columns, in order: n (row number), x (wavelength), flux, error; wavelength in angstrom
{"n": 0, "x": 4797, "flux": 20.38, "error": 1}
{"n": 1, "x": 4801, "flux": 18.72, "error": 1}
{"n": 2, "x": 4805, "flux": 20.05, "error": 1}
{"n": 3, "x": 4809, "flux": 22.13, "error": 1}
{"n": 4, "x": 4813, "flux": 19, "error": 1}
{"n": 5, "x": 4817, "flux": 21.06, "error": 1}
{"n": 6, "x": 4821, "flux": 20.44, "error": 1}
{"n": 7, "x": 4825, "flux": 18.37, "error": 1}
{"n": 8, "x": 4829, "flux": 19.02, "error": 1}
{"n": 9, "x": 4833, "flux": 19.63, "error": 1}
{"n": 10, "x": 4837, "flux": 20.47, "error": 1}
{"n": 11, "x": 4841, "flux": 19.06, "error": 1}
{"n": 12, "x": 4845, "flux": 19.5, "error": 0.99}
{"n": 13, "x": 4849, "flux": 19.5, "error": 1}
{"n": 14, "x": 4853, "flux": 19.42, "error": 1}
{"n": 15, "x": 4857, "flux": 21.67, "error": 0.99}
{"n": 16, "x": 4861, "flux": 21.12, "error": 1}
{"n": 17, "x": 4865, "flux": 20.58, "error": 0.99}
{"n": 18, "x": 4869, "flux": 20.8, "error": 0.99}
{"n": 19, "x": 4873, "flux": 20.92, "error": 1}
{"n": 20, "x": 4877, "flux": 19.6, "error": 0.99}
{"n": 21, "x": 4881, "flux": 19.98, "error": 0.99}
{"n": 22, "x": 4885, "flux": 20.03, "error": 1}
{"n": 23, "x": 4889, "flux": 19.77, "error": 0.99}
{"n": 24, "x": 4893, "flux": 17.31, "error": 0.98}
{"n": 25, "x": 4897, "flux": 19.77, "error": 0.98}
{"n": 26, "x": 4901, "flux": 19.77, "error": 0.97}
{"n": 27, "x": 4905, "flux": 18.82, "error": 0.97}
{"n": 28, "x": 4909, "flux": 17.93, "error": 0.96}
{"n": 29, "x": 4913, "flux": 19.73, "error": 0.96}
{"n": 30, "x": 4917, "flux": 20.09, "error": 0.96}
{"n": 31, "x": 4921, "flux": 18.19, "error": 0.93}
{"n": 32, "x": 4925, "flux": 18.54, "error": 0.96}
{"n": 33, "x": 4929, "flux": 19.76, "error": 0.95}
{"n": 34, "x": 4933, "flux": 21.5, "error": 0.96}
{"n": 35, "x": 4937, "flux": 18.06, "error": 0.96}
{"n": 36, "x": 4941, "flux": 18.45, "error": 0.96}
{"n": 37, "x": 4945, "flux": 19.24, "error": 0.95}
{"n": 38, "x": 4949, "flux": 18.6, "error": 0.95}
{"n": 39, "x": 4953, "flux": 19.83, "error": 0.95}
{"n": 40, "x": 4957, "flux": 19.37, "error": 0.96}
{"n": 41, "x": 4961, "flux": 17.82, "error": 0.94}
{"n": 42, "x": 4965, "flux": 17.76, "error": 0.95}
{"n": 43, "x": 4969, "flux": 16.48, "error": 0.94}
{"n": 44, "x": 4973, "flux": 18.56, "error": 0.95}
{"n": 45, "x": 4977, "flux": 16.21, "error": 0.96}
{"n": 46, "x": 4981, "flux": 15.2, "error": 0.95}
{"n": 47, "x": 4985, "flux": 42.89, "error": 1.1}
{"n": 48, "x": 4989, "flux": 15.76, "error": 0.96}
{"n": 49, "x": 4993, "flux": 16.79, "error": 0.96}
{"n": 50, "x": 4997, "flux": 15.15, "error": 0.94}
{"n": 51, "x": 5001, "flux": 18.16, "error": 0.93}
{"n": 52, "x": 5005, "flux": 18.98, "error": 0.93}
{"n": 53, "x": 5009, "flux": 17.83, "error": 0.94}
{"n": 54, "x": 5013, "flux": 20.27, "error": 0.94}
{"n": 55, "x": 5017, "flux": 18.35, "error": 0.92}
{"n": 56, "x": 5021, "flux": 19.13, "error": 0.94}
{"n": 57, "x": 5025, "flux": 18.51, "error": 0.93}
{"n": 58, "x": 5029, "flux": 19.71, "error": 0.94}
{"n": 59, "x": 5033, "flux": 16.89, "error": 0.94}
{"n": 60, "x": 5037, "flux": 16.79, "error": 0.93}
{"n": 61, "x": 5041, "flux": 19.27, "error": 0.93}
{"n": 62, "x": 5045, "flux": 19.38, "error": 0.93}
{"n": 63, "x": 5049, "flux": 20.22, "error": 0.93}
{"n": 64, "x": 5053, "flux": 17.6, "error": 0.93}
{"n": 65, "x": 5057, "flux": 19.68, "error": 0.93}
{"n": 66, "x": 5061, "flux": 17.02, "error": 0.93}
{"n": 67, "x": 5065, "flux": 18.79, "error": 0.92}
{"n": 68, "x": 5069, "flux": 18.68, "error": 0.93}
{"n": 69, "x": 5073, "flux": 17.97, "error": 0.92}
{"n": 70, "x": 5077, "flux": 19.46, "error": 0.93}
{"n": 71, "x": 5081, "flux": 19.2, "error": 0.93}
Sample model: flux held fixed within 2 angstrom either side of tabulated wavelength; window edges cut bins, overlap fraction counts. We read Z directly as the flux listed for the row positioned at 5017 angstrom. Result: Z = 18.35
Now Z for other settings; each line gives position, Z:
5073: 17.97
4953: 19.83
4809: 22.13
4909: 17.93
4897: 19.77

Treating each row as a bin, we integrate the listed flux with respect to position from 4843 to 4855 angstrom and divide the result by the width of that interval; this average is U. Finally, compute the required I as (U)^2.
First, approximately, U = 19.5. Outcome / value 379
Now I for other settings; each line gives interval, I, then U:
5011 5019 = 373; 19.3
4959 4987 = 429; 20.7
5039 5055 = 365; 19.1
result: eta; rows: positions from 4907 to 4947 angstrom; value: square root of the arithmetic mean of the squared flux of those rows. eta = 19.2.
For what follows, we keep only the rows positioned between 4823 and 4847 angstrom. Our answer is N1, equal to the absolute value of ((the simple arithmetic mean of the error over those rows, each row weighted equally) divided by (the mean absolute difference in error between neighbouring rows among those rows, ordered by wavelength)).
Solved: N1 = 499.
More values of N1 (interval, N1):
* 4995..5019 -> 117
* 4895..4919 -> 242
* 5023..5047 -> 233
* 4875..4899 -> 165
